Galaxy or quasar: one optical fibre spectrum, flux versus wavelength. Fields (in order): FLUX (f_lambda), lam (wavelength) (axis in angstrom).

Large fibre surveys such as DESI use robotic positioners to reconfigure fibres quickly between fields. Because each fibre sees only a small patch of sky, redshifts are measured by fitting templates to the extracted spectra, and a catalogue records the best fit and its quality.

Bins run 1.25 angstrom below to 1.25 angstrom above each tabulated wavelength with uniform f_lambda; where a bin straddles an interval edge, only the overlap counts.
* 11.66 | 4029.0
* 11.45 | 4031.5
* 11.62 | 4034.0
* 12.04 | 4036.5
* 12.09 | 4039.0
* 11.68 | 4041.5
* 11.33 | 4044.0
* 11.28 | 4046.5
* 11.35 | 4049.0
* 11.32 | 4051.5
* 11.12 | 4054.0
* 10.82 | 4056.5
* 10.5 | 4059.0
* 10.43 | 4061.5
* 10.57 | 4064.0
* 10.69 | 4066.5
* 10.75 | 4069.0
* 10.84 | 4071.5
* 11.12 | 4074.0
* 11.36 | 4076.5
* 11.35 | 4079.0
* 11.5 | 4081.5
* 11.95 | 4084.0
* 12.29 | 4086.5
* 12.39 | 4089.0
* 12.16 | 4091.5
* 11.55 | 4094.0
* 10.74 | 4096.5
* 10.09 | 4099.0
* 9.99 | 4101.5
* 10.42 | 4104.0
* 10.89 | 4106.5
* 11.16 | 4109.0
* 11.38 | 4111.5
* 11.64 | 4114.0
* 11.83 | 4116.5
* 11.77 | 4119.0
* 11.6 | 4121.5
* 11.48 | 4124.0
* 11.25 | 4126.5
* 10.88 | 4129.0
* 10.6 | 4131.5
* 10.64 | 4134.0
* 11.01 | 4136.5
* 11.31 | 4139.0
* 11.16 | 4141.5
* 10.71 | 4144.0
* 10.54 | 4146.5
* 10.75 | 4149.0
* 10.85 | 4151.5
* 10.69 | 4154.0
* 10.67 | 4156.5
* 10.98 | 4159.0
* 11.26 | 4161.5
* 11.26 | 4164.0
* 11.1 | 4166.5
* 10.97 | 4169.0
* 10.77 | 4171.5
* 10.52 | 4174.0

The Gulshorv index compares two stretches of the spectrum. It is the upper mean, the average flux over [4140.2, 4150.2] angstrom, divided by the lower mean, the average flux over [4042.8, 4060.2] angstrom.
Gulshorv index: 0.97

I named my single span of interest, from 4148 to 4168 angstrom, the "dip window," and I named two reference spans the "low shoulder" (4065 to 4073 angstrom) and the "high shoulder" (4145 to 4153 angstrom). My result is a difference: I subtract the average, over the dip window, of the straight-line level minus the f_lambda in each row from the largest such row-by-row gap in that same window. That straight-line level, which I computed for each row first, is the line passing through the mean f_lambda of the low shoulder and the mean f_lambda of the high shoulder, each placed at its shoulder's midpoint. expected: 0.28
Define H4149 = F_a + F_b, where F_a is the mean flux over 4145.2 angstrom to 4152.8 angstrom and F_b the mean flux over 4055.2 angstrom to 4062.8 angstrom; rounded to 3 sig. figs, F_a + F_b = 21.3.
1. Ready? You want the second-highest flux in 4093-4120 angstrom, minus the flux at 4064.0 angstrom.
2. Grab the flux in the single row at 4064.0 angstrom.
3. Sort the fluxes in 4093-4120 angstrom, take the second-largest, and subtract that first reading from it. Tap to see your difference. 1.2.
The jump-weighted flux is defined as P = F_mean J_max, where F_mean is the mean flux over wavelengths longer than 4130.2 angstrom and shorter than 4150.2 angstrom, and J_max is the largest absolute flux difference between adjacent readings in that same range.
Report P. 4.9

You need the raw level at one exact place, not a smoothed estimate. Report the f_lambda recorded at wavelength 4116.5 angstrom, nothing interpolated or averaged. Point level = 11.83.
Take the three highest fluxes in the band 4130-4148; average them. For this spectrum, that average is 11.2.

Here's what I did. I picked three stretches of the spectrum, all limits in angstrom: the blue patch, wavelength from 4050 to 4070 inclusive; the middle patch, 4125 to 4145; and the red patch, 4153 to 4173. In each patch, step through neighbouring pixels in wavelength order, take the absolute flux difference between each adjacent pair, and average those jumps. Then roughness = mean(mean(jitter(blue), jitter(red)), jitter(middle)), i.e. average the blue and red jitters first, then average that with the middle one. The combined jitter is 0.22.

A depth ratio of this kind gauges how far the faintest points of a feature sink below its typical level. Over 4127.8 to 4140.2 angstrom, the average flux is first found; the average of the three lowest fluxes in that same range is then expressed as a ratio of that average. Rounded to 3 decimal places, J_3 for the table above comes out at 0.983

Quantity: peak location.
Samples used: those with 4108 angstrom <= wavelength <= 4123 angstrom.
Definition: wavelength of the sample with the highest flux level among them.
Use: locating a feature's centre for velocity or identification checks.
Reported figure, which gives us 4116.5 angstrom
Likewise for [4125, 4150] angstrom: 4139.0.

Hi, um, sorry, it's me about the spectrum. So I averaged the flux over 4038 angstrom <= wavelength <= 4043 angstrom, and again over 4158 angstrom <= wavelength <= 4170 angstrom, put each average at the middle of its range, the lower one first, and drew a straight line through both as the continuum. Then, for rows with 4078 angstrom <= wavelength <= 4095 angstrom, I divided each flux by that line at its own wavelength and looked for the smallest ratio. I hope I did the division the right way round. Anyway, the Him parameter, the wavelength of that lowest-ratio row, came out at 4079.0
